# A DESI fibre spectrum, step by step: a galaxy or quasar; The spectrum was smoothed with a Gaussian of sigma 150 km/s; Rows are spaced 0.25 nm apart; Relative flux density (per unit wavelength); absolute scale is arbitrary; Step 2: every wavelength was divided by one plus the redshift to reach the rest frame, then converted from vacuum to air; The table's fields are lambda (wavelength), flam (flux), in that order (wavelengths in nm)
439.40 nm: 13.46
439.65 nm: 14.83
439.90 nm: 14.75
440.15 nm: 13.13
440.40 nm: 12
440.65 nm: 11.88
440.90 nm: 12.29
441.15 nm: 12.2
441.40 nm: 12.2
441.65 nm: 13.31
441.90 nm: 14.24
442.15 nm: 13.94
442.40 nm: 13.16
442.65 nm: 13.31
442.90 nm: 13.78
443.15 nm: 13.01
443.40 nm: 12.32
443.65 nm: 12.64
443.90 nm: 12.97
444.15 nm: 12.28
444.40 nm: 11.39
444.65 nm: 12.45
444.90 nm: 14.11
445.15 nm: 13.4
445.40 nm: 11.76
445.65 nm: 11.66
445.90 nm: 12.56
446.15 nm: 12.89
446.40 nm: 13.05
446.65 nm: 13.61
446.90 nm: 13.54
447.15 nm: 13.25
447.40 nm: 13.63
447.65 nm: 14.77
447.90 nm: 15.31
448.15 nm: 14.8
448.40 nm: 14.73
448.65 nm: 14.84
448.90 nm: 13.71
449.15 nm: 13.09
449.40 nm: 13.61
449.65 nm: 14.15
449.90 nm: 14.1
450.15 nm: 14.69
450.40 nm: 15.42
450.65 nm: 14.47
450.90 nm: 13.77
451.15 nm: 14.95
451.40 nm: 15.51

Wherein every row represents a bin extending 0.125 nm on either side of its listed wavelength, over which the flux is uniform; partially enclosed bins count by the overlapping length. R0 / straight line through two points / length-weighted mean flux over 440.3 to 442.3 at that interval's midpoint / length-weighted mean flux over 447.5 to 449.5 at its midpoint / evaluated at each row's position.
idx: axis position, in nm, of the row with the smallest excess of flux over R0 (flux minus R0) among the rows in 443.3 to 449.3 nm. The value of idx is 445.65 nm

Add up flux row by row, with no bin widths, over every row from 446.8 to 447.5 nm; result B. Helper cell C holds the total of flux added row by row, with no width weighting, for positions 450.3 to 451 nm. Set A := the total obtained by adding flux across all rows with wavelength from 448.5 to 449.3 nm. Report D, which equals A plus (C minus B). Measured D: 44.9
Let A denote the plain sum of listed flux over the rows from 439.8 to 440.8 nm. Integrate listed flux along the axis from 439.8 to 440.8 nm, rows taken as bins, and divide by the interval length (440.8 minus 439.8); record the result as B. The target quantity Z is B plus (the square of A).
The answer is 2692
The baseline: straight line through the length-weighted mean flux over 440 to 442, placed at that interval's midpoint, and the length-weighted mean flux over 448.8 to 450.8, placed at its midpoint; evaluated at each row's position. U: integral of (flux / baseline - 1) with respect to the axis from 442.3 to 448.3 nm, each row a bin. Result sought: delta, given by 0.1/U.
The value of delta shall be -0.9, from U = -0.11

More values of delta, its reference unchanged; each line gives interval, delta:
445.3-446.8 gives -1.0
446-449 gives 2.0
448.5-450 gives -7.0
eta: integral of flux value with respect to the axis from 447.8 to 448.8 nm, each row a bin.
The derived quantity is 14.9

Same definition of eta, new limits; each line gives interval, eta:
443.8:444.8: 12.3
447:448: 14.2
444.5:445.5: 12.9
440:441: 12.4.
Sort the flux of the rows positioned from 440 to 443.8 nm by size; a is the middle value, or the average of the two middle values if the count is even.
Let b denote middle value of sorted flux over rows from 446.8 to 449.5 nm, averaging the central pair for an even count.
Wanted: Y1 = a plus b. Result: 26.7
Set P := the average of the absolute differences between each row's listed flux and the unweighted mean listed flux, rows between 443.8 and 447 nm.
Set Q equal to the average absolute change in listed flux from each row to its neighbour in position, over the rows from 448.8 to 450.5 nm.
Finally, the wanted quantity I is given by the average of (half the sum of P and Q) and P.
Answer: 0.63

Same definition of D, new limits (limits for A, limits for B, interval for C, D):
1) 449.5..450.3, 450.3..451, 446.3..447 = 39.5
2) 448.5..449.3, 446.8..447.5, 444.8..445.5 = 40.5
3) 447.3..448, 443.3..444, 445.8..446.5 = 44.3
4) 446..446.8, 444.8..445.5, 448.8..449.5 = 40.7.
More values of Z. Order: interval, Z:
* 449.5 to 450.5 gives 3420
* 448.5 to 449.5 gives 3066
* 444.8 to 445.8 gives 2607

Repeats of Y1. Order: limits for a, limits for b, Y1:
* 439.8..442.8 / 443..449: 26.3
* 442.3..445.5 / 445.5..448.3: 26.5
